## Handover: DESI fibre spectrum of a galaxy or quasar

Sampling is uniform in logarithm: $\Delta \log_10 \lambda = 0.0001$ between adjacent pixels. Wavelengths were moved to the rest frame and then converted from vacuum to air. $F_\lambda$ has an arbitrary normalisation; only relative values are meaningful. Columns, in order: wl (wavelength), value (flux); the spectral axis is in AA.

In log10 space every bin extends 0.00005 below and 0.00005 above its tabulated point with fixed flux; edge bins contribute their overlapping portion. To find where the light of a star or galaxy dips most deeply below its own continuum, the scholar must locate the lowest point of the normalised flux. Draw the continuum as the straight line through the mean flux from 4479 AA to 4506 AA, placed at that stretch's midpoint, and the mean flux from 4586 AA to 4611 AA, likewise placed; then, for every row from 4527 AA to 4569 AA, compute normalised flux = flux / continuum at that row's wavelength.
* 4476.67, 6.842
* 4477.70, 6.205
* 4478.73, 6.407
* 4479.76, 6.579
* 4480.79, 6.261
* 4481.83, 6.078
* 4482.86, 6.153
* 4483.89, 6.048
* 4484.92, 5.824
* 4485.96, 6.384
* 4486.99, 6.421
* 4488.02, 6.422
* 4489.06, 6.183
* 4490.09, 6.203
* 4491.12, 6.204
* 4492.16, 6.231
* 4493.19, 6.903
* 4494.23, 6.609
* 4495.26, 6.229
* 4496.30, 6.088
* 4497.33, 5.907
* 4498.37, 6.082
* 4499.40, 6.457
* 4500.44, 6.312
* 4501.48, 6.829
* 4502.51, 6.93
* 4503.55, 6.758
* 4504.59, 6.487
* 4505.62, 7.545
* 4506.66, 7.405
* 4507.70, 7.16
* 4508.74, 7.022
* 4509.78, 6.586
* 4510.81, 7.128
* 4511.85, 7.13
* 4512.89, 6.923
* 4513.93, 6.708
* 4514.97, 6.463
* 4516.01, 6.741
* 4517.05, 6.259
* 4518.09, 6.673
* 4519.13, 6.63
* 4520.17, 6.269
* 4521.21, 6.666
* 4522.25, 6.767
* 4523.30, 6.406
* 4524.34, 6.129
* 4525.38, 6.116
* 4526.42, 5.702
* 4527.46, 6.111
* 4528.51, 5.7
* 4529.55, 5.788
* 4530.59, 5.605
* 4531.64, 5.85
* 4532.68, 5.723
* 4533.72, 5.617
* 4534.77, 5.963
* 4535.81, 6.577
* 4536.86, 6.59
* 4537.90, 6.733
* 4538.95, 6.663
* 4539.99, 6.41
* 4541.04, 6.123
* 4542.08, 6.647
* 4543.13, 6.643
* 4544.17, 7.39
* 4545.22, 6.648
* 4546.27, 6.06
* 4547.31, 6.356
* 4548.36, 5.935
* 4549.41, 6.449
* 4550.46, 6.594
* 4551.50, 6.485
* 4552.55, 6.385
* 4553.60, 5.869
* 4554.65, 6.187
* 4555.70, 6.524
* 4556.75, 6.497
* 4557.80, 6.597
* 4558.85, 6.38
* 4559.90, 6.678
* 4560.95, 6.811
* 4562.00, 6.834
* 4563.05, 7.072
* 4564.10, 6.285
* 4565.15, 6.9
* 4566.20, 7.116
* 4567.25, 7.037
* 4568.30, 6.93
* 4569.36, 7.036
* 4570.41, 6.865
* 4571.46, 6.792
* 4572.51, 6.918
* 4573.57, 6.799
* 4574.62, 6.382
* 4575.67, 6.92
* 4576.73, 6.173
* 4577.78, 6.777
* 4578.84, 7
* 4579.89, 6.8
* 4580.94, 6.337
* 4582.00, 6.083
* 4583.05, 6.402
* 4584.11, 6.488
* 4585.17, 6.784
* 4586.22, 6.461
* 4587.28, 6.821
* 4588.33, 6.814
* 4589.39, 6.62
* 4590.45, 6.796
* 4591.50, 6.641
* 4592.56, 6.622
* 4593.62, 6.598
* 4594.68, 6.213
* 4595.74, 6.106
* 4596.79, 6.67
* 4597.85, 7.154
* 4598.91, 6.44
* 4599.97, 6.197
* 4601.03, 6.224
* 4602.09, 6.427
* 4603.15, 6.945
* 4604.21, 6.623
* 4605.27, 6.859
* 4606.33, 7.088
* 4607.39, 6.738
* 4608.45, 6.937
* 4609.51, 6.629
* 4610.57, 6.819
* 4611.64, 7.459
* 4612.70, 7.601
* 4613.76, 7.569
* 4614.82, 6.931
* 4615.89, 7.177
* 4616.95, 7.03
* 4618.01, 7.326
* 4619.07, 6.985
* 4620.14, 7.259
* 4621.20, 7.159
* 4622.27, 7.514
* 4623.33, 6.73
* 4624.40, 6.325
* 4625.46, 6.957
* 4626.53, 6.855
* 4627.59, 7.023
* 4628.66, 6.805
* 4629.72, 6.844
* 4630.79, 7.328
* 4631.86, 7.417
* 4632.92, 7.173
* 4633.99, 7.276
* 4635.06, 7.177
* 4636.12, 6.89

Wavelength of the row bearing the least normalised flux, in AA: 4530.59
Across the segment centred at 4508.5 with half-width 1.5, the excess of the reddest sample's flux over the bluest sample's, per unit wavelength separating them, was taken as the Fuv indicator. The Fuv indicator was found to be -0.28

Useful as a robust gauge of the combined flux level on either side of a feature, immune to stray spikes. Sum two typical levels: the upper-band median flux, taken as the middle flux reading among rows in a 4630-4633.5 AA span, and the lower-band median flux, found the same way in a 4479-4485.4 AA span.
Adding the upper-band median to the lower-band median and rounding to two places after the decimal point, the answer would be 13.44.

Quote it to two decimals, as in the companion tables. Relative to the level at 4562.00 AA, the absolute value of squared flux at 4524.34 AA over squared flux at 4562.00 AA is 0.80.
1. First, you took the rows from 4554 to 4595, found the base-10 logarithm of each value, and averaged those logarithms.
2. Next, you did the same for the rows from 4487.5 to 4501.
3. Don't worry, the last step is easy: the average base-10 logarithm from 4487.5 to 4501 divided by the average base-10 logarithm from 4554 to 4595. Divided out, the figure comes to 0.97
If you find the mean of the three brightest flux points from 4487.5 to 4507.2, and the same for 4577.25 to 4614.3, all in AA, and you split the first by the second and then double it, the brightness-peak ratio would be 1.93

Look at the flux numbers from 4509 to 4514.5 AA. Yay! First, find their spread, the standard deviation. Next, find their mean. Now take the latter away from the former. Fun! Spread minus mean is -6.7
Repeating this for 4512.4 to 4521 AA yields -6.4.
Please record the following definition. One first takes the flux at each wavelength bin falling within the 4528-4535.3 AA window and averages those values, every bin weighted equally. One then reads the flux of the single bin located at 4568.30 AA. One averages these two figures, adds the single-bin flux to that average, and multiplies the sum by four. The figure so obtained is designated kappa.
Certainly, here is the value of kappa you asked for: 53.1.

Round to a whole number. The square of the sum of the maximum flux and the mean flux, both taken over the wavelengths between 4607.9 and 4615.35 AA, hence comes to 217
